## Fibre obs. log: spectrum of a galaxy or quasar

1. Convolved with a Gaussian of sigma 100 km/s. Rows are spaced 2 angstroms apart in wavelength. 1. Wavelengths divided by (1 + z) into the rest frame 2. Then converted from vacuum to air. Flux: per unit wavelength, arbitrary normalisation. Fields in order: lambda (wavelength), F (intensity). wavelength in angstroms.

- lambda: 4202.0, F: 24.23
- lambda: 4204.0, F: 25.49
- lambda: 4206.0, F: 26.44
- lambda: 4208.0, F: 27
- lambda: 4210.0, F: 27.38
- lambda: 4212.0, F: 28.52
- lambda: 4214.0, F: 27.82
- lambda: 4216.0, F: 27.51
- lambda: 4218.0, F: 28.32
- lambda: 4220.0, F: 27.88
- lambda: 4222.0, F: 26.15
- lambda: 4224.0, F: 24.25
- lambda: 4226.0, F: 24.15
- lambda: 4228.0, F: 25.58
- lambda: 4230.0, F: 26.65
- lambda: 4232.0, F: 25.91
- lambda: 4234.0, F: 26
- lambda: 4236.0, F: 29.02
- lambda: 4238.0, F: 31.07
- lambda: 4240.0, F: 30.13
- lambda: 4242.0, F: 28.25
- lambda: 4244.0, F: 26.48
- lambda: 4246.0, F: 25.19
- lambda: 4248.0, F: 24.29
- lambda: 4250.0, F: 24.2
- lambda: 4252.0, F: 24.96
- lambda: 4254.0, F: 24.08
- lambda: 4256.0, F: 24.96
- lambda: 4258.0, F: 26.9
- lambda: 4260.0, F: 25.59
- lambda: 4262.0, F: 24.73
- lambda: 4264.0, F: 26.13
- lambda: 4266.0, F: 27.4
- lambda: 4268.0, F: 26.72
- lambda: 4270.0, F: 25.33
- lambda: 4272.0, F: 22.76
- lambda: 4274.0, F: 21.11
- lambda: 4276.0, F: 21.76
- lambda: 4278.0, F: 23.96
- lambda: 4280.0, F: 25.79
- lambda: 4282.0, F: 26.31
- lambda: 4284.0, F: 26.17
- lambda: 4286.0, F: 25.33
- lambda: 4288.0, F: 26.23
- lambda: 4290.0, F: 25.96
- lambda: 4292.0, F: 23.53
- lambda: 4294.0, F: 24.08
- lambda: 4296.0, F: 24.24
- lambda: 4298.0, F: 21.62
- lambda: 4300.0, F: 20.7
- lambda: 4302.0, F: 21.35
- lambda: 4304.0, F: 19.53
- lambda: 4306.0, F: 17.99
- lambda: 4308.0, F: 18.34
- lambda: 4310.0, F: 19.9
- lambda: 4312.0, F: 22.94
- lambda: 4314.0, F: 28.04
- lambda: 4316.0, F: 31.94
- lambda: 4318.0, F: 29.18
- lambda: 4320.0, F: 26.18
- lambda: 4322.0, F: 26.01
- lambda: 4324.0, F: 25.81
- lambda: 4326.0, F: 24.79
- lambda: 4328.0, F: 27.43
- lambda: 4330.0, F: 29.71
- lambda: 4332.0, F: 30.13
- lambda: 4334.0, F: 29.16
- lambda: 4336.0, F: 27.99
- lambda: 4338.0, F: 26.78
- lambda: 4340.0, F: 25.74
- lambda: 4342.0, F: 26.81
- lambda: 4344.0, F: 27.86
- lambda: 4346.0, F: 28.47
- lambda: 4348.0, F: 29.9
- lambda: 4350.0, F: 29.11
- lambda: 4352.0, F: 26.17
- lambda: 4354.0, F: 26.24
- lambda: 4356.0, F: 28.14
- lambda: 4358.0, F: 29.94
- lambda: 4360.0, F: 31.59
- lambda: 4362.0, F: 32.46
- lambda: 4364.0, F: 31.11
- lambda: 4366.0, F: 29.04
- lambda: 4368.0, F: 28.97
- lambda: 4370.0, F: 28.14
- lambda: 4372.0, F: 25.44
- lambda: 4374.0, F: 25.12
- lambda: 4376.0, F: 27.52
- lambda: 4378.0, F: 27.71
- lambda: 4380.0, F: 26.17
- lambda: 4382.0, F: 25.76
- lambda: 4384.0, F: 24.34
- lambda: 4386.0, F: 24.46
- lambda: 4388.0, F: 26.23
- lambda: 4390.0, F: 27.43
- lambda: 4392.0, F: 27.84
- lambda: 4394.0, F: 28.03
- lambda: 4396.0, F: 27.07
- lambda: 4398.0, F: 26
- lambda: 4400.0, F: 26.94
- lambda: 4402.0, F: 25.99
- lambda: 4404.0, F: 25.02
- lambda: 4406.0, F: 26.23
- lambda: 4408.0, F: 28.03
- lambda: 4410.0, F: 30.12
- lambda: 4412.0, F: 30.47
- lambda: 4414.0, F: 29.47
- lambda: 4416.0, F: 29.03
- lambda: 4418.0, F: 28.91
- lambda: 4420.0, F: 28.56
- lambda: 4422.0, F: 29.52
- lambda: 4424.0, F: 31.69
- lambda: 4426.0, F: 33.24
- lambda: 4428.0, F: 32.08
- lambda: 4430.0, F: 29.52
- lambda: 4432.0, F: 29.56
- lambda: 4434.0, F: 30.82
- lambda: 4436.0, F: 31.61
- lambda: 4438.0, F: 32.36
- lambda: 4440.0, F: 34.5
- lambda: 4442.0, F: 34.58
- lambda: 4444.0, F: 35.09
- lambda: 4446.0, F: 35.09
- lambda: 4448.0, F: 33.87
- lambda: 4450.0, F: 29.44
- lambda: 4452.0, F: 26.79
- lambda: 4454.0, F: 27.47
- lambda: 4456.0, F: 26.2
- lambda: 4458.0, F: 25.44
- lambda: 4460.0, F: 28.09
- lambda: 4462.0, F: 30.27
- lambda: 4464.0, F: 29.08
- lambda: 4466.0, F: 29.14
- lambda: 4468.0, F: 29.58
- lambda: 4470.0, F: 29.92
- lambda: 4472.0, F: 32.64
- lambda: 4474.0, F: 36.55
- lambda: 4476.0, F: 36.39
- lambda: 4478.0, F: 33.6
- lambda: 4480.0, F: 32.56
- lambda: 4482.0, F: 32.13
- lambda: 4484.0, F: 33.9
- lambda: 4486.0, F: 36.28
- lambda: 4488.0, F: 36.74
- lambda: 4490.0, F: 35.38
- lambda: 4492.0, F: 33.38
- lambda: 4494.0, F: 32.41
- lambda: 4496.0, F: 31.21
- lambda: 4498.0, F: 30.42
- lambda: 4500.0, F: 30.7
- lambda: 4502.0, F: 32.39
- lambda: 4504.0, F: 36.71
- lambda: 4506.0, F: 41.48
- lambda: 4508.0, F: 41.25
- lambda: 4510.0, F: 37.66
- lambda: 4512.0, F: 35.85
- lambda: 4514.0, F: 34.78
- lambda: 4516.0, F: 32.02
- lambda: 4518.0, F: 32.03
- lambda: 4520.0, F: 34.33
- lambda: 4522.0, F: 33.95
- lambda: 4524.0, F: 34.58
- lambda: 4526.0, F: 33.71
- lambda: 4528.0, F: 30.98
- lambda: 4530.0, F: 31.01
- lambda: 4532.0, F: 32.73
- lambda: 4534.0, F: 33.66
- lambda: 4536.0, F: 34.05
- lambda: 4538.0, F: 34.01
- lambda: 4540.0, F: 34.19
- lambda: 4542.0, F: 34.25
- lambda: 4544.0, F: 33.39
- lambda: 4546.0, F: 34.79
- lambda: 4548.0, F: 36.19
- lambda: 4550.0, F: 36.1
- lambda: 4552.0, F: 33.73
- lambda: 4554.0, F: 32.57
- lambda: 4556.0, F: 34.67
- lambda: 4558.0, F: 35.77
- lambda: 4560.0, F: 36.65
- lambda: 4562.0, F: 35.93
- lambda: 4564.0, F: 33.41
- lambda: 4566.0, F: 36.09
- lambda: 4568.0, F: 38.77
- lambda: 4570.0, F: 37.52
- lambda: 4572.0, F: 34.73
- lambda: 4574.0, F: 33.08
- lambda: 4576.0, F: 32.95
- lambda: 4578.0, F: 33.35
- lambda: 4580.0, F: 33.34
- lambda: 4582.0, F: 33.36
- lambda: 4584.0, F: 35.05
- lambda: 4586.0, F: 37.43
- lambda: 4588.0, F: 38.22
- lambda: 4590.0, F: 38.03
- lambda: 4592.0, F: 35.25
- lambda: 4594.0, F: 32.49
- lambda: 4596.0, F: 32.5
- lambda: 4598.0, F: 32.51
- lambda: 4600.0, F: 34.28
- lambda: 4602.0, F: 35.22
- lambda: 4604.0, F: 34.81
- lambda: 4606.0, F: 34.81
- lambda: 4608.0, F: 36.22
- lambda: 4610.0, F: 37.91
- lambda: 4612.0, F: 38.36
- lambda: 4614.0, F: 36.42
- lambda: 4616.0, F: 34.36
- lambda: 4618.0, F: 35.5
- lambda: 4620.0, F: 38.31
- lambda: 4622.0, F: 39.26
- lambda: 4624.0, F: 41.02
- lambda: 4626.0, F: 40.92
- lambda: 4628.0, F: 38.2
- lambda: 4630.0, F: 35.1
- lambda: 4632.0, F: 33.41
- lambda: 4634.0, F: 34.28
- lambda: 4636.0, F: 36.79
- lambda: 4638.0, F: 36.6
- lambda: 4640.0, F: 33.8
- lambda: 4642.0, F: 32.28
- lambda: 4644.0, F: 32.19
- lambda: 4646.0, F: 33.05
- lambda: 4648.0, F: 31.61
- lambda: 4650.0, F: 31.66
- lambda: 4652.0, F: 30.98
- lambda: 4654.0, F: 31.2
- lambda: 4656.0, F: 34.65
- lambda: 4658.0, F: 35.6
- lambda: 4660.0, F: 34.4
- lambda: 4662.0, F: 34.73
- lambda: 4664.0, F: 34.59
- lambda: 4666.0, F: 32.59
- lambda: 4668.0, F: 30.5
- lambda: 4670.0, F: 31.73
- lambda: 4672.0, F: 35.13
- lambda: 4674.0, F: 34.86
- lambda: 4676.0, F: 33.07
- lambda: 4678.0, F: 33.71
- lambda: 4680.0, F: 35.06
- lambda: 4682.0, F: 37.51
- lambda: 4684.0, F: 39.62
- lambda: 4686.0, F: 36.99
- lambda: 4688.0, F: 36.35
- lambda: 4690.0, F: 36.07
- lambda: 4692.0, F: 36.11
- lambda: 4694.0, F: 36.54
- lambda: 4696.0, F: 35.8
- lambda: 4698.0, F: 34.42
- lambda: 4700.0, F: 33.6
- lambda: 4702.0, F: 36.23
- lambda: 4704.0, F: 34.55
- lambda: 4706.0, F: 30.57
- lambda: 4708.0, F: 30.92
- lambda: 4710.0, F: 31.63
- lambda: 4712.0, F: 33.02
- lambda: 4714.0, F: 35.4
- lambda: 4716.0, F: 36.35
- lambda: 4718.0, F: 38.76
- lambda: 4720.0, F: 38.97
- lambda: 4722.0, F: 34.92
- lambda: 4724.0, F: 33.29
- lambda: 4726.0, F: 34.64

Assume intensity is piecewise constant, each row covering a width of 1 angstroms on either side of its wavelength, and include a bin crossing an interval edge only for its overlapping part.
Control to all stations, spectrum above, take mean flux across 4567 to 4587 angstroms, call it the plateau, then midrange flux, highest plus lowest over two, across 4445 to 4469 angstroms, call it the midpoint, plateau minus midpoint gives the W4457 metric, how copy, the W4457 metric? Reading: 5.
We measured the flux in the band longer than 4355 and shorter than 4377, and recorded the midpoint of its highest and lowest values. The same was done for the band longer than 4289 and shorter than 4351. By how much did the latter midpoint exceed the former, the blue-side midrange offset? -3.8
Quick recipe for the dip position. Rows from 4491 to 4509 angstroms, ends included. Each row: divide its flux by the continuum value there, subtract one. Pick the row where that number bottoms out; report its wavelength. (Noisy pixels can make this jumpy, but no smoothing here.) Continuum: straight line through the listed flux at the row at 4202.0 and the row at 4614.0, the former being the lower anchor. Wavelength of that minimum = 4498.0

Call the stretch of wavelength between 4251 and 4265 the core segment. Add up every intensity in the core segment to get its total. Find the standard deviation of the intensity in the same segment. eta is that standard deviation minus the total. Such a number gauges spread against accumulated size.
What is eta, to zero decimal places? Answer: -176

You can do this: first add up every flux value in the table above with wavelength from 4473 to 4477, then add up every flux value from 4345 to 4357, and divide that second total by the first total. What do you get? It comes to 2.3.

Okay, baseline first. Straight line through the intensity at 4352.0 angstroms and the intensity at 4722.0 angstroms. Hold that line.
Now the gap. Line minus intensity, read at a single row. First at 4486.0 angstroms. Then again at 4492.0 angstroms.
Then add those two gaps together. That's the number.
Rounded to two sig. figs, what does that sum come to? -11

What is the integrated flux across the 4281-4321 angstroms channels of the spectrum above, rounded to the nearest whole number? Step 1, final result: 959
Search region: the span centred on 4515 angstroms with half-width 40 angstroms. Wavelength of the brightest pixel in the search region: 4506.0 angstroms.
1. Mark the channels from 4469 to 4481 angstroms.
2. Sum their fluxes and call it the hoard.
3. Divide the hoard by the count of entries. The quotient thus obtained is 33.6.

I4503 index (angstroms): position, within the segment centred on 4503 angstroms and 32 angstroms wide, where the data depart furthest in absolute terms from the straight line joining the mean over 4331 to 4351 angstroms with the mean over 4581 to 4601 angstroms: 4506.0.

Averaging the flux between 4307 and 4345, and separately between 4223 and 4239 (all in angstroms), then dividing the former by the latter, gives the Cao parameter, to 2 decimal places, 1.00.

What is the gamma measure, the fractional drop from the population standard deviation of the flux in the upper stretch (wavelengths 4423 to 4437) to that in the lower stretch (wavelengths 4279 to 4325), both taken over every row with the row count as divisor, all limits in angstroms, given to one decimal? -1.7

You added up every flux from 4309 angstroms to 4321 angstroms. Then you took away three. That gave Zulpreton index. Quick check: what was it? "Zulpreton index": 155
